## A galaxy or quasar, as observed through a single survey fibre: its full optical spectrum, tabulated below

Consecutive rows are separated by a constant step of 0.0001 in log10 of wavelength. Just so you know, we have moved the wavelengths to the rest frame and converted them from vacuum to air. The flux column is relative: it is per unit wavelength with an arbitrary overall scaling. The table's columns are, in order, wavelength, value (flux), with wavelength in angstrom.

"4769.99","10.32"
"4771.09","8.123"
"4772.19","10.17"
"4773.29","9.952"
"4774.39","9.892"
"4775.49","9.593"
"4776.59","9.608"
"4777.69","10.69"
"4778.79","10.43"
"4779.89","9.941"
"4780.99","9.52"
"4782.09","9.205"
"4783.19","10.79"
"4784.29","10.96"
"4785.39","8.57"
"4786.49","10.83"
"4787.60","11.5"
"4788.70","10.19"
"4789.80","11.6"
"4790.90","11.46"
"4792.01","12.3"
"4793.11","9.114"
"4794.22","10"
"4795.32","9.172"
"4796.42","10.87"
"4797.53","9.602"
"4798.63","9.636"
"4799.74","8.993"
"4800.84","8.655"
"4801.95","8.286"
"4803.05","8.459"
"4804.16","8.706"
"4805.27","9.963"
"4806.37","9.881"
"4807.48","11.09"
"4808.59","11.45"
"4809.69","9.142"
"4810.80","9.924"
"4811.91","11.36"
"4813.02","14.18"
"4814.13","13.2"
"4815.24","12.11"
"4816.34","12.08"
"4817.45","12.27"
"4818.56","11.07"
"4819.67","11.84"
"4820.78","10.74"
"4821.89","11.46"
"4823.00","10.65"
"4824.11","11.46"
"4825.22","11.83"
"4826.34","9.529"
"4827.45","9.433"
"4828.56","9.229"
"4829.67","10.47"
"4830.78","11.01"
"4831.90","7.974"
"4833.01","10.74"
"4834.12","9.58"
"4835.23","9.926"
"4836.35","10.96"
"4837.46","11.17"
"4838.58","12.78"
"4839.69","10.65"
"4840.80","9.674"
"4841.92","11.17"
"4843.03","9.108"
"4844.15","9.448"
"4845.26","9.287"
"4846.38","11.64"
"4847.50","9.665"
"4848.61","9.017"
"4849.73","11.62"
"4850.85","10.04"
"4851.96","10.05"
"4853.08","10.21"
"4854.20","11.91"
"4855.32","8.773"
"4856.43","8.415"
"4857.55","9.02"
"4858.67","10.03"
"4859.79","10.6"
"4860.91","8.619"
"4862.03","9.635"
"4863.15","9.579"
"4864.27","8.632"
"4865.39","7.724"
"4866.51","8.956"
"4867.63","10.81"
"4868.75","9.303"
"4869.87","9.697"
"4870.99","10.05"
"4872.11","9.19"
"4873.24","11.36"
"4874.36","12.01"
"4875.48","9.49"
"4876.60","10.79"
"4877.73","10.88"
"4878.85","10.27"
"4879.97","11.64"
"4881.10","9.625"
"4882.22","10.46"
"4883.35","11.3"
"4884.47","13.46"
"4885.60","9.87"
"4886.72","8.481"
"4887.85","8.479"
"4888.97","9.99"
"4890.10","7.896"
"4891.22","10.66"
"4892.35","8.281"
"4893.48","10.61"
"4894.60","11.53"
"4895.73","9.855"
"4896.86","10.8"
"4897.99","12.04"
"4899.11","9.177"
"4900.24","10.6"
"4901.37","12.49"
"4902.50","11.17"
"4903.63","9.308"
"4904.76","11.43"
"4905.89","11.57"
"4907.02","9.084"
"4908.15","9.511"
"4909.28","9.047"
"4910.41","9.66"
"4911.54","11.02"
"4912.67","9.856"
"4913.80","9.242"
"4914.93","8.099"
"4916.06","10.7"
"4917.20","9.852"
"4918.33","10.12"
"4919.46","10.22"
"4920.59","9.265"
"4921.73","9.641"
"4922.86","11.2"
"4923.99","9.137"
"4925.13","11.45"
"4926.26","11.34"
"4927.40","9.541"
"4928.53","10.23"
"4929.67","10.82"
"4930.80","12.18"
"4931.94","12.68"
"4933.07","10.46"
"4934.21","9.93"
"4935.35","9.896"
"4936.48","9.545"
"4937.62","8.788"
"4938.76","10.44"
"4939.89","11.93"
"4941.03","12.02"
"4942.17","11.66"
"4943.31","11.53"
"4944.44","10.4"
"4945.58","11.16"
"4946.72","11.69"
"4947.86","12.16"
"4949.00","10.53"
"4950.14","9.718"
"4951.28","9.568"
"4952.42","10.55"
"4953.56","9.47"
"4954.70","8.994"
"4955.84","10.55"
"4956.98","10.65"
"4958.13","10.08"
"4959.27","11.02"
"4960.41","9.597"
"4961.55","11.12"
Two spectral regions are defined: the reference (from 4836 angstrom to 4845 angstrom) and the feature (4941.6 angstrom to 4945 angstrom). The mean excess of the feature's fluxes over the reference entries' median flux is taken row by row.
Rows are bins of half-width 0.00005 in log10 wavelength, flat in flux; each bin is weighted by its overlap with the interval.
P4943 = 0.39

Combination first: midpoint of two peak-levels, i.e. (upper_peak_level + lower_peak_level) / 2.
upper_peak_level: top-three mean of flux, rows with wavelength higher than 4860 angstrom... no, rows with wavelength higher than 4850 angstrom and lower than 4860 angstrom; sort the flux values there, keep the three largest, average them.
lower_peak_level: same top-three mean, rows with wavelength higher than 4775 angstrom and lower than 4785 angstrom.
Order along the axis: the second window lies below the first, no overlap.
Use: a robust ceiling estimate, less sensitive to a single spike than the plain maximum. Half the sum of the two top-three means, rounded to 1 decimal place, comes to 10.9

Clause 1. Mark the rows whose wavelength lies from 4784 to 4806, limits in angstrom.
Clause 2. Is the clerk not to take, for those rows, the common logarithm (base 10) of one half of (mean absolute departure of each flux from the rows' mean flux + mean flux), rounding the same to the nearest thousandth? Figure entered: 0.739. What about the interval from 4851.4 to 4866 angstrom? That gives 0.714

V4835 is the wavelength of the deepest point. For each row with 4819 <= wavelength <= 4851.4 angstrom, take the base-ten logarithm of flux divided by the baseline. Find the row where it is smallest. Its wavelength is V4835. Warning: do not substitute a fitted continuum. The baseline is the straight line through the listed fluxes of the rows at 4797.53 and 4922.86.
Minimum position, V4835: 4831.90 angstrom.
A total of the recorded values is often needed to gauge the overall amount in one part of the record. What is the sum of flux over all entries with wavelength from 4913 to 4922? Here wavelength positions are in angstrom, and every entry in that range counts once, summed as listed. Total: 77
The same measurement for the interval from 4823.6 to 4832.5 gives 81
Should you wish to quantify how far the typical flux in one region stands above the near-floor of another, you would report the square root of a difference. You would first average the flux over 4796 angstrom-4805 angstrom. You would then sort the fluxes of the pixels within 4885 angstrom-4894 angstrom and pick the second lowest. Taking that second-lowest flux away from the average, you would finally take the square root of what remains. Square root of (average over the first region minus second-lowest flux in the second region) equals 0.9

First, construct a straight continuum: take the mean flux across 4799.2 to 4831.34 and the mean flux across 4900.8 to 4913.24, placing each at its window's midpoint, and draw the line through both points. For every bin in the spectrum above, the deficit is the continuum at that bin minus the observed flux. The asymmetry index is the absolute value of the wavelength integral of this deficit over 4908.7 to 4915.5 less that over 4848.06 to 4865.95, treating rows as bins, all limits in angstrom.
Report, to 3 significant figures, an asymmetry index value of 10.2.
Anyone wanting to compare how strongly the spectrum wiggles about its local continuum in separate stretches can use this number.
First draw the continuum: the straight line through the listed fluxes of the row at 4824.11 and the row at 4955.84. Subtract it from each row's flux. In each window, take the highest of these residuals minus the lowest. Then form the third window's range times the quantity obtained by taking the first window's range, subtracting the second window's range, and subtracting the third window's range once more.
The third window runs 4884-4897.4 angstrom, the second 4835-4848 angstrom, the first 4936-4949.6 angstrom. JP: -32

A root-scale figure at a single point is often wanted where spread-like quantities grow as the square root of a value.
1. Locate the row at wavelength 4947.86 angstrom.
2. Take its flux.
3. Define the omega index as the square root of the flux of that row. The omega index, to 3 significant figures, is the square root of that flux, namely 3.49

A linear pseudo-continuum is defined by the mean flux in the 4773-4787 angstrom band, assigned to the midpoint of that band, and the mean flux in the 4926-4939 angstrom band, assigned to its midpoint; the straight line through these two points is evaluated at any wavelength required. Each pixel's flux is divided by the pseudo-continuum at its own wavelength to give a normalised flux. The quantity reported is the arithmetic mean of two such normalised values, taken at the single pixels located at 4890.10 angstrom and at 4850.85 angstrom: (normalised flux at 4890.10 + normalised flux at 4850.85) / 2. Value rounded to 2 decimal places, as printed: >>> 0.87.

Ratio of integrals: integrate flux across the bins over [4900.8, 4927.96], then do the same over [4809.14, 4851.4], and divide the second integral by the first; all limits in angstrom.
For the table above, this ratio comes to 1.6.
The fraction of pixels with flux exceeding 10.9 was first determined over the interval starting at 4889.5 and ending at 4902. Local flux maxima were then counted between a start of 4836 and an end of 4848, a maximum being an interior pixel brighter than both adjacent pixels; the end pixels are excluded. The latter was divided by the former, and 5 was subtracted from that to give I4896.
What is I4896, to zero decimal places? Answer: 10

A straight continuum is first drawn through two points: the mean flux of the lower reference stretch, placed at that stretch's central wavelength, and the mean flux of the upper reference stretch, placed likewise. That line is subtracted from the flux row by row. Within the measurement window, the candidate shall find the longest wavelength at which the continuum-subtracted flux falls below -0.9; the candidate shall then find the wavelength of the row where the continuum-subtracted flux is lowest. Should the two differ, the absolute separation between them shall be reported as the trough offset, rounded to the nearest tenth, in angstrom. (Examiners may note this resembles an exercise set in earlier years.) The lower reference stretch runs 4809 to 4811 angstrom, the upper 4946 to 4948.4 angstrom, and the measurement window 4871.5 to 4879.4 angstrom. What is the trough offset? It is 3.4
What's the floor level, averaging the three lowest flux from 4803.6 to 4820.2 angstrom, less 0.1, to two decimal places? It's 9.14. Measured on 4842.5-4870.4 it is 8.15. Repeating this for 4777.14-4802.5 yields 8.40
